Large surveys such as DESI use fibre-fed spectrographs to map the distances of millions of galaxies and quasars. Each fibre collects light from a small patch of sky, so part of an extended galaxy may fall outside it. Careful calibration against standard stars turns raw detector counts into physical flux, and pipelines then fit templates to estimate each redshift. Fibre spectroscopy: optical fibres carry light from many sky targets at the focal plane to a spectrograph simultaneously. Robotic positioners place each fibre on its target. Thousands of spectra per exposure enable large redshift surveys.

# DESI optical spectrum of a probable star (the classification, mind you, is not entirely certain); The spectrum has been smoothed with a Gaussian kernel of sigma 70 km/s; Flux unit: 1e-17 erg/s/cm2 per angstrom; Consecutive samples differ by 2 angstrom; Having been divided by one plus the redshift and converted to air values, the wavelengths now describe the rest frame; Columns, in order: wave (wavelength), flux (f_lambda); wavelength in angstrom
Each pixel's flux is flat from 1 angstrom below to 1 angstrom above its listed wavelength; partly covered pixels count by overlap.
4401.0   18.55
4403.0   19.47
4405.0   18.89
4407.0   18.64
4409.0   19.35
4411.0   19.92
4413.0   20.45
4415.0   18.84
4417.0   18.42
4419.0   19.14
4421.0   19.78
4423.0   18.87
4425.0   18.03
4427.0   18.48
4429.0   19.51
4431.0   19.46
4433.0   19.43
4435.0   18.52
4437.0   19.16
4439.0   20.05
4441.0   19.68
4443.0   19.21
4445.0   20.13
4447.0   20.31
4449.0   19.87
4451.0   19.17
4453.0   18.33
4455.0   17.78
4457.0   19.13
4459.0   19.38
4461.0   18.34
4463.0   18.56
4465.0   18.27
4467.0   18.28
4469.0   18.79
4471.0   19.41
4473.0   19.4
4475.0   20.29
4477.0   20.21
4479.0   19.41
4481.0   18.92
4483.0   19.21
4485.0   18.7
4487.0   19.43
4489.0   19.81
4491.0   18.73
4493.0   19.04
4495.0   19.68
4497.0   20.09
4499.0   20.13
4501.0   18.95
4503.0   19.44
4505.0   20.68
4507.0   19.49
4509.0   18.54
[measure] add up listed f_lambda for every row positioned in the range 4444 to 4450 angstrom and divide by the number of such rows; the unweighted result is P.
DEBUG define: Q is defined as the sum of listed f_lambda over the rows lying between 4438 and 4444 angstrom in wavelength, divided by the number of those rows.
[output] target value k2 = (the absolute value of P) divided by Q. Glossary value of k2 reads 1.02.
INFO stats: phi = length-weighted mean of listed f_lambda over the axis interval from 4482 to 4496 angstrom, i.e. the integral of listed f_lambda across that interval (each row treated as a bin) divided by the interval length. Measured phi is 19.2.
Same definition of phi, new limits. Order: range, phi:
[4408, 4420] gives 19.4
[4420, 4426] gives 18.9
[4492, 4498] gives 19.6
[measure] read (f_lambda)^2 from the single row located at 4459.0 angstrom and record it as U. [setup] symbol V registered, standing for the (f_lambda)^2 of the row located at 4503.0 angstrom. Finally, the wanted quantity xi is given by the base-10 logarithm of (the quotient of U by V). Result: 0.00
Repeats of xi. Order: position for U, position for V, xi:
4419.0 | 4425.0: 0.05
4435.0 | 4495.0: -0.05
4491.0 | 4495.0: -0.04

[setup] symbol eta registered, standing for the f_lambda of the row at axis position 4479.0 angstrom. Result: 19.41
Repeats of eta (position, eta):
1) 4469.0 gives 18.79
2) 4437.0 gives 19.16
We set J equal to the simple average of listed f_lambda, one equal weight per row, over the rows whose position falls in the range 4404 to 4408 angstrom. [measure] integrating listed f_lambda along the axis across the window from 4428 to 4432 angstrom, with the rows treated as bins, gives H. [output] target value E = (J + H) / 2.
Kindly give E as 48.4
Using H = 77.9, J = 18.8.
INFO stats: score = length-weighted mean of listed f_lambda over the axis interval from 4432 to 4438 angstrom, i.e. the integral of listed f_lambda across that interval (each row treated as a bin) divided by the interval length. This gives 19.0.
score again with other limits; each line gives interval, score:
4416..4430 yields 18.9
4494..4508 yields 19.8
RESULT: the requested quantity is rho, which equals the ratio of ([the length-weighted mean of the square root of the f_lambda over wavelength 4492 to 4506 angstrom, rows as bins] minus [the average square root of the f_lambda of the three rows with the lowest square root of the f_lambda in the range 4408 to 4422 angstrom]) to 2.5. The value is 0.04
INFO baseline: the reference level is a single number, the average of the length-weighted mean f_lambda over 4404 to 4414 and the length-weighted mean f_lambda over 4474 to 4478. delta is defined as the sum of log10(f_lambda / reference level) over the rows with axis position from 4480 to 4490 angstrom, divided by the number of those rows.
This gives -0.0142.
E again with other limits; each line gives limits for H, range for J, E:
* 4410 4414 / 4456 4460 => 50.0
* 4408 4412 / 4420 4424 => 48.9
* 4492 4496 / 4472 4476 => 48.6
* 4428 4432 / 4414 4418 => 48.3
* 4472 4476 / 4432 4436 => 49.2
